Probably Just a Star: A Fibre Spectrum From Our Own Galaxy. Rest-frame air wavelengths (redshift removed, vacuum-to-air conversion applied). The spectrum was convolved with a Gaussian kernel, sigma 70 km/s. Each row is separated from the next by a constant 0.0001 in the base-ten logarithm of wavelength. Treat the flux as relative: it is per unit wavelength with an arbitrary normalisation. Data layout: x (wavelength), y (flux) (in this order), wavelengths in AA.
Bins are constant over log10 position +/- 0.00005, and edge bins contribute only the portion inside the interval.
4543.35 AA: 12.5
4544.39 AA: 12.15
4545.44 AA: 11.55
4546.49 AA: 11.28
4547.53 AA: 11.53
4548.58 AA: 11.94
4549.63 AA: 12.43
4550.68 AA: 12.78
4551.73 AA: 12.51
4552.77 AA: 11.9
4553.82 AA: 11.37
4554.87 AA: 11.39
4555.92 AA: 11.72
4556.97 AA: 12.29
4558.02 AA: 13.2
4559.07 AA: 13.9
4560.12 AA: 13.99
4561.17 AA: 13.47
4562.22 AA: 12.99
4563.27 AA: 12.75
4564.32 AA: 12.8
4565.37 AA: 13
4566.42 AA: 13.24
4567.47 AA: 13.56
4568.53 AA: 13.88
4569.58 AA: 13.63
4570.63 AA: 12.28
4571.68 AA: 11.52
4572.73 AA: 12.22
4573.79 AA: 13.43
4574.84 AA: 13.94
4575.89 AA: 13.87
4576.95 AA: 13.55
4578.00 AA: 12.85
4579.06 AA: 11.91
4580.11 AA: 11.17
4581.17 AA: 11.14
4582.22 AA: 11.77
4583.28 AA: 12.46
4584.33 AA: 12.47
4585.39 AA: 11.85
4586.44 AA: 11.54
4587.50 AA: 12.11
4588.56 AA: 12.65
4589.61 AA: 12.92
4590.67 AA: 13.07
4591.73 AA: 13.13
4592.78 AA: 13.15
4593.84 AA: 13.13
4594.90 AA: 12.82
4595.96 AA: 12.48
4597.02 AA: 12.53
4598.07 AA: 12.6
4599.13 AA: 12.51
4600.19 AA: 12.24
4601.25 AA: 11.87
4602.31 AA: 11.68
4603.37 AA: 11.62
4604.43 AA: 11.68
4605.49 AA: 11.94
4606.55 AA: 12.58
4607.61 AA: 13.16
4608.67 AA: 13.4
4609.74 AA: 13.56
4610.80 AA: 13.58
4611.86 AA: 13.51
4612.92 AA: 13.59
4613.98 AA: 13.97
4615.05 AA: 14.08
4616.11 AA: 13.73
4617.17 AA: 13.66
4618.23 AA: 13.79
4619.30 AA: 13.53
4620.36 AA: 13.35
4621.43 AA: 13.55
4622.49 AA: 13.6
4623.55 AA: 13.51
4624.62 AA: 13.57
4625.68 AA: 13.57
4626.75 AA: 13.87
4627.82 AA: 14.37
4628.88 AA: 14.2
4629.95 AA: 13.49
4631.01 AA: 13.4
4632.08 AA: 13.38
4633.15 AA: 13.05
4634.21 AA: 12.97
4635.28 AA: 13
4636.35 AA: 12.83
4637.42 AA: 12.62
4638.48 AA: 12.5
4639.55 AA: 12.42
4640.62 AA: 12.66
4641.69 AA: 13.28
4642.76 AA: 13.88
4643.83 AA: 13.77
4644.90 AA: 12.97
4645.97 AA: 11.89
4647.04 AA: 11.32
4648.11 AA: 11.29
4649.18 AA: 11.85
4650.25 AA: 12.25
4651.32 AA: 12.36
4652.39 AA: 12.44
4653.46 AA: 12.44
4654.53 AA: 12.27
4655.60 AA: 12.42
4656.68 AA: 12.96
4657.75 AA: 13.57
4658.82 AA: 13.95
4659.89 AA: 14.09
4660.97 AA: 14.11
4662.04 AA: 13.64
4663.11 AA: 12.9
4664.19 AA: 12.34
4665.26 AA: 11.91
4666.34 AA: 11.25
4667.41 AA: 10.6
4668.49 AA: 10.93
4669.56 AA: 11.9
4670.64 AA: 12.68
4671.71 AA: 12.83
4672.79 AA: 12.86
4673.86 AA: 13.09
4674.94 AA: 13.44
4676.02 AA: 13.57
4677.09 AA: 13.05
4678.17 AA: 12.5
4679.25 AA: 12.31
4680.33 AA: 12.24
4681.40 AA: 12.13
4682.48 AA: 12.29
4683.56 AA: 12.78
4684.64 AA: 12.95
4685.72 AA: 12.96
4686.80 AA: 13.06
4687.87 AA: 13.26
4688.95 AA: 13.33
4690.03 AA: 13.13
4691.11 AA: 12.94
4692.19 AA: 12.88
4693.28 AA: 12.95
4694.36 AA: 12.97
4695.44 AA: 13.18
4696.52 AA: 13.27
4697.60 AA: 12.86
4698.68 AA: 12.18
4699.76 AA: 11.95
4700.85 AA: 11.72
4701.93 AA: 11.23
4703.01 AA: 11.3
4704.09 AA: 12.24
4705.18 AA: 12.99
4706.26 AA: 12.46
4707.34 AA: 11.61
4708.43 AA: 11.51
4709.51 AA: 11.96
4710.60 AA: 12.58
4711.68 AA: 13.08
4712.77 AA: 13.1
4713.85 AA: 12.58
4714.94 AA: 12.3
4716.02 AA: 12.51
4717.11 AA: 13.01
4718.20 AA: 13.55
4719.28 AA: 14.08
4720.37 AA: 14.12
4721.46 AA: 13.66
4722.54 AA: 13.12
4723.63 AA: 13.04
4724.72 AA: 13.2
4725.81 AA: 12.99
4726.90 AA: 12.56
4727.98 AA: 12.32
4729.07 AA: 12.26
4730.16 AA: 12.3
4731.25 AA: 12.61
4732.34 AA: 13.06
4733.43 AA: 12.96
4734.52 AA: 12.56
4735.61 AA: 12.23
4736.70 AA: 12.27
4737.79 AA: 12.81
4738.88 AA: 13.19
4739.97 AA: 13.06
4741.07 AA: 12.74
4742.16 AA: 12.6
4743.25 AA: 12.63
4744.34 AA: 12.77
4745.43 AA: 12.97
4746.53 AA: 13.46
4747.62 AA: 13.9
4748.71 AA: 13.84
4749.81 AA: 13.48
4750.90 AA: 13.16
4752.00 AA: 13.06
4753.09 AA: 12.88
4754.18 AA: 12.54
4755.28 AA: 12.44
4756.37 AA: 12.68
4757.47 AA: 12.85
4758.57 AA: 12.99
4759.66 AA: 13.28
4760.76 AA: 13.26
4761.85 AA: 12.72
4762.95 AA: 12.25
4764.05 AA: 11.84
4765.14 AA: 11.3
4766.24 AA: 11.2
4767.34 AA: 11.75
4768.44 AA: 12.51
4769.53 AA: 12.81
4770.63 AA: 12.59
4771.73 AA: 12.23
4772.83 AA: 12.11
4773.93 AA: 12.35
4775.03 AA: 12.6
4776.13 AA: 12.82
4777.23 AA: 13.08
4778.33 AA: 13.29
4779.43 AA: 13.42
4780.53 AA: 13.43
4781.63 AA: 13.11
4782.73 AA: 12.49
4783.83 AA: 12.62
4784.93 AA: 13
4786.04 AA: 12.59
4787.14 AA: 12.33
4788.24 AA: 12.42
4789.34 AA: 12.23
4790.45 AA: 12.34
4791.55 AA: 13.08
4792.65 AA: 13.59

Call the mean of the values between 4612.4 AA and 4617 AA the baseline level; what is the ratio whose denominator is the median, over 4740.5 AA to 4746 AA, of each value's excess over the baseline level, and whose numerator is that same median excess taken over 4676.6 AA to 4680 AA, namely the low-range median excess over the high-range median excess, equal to 1.2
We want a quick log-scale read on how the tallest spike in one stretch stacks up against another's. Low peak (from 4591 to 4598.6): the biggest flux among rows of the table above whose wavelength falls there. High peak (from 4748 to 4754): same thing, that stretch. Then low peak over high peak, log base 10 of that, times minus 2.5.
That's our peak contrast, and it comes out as 0.056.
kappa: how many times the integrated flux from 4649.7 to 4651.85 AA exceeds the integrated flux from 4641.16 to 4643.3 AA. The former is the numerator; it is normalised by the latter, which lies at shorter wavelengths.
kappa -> 0.91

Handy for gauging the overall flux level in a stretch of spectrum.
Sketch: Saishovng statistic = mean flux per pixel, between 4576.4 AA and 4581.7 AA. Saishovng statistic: 12.1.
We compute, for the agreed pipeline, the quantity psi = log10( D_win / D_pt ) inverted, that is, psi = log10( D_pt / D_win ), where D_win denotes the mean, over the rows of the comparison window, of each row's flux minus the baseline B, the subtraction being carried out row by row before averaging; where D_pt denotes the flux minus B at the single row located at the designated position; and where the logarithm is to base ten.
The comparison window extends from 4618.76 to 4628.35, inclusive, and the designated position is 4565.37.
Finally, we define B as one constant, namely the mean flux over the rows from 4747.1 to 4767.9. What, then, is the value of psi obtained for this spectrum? -0.51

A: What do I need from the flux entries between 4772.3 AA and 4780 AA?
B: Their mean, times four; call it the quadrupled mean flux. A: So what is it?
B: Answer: 51.2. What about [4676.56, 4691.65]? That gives 51.1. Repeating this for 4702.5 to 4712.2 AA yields 48.8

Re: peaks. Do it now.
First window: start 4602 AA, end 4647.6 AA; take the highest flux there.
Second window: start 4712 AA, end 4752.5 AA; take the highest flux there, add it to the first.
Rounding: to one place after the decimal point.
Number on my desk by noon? 28.5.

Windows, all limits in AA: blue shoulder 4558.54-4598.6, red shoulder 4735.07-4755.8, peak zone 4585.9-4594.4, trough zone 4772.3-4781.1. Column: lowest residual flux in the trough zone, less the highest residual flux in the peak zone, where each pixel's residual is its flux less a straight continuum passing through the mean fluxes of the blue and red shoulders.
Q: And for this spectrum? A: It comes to -1.2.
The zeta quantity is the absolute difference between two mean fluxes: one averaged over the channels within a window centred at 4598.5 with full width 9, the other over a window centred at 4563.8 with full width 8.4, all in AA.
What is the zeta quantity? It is 0.9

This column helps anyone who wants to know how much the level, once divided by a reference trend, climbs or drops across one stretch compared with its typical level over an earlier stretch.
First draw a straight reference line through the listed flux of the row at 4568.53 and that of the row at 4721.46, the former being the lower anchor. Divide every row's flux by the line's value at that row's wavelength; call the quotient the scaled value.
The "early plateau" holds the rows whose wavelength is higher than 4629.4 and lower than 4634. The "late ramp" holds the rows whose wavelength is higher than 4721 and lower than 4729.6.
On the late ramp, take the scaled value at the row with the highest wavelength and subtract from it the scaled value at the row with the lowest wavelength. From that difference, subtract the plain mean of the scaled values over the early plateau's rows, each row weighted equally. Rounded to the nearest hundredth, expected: -1.07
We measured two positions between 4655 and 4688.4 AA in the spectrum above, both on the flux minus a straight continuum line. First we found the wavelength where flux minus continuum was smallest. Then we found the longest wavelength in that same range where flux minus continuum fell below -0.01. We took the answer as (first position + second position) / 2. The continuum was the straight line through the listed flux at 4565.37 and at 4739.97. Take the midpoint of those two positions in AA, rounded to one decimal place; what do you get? 4676.6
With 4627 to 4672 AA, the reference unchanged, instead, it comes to 4669.6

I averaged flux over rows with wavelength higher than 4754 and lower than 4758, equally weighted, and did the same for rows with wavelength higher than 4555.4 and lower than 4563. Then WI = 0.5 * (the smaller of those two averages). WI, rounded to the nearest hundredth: 6.31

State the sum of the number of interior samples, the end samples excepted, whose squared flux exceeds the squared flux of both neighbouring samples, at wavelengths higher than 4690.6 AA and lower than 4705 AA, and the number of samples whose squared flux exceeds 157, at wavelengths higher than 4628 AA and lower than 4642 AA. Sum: 12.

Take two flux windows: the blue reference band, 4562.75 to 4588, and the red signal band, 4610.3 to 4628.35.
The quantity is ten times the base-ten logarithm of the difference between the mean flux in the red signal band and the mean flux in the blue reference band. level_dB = 0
